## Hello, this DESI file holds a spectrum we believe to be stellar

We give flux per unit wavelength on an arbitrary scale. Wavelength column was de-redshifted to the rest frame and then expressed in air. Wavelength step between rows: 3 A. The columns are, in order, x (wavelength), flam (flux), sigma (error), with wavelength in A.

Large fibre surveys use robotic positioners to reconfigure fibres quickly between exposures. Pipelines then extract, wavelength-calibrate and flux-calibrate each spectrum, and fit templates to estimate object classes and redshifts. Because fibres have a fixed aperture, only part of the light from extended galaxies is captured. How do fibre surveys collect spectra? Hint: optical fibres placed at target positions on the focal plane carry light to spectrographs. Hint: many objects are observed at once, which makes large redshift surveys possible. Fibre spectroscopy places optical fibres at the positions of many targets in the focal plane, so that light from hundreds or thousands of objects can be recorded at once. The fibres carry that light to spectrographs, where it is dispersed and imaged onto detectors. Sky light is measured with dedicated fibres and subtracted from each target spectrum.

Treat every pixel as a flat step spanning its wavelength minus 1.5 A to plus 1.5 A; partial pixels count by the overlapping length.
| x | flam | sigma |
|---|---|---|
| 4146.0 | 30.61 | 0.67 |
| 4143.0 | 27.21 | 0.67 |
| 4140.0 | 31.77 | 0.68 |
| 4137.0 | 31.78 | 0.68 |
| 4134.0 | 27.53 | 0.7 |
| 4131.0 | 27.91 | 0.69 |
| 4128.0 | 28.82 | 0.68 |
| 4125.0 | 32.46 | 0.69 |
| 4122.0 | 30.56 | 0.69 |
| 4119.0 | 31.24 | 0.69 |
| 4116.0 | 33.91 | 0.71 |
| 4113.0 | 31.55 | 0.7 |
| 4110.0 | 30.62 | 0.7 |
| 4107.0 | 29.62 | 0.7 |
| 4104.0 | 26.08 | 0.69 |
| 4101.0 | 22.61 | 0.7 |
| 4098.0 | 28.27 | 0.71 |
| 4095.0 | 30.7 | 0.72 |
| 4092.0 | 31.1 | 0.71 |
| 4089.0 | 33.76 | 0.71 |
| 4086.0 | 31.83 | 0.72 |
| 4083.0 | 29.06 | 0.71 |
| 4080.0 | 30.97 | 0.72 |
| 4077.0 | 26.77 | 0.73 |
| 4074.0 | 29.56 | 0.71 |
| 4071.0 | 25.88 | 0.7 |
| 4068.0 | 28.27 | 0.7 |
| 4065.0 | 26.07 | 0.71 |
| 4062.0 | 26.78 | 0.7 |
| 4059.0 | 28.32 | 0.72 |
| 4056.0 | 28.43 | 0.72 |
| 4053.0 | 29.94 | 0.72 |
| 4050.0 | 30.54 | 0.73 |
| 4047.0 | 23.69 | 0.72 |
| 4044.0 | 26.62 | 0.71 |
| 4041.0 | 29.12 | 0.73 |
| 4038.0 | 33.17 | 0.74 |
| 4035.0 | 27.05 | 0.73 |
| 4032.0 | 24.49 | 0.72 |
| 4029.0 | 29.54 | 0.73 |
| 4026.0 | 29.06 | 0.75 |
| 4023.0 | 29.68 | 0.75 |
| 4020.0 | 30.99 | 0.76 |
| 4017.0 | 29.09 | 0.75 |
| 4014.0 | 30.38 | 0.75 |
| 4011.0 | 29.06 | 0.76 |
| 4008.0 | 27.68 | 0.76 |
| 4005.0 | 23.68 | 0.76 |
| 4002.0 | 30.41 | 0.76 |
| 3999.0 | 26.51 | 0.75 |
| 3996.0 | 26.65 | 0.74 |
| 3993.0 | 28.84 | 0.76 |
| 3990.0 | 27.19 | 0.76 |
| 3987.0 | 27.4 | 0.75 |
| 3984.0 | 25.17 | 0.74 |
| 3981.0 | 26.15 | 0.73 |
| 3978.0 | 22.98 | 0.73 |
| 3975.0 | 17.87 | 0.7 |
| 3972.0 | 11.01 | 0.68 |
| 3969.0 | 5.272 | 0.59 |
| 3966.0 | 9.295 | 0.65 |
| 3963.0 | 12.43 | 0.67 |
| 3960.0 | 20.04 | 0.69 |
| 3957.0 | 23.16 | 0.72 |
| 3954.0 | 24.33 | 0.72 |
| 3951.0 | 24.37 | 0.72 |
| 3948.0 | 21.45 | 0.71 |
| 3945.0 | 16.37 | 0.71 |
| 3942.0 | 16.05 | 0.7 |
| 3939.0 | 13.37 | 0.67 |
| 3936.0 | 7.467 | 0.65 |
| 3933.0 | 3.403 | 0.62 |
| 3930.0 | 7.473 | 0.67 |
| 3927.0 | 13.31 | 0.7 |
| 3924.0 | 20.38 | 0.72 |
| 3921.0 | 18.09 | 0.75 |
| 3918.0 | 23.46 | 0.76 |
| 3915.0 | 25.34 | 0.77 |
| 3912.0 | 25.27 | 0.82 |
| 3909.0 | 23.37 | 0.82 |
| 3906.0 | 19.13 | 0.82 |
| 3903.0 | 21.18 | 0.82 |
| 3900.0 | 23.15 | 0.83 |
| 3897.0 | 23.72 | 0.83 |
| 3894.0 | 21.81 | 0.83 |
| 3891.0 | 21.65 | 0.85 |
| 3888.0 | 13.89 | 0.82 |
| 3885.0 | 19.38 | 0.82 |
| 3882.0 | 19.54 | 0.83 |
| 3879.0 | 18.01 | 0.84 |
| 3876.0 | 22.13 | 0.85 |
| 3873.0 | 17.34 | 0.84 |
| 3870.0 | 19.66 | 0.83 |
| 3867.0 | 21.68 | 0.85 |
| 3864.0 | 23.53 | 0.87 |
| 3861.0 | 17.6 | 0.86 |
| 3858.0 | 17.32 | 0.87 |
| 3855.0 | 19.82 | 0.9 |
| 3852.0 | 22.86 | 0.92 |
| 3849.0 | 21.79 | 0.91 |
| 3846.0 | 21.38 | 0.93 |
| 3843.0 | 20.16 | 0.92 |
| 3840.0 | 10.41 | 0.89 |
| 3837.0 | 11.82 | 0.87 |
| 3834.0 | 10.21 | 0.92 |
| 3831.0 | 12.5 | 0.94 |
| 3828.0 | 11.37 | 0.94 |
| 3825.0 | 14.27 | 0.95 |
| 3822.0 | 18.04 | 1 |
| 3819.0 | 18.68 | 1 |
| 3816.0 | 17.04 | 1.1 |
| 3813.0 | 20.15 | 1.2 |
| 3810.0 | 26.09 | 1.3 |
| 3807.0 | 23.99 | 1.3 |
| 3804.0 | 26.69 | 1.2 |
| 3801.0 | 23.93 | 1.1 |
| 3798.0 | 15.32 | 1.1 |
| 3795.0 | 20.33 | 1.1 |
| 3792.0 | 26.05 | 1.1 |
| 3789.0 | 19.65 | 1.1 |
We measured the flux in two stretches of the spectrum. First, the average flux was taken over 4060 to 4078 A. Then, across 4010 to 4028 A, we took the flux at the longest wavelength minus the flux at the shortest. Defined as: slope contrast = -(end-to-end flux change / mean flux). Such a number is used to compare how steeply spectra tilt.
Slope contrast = 0.0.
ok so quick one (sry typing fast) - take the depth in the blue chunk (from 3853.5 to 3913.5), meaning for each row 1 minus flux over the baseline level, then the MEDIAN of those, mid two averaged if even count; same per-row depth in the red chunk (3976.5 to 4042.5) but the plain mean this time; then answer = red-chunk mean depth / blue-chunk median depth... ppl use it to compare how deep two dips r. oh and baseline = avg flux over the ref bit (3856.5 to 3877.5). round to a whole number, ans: 13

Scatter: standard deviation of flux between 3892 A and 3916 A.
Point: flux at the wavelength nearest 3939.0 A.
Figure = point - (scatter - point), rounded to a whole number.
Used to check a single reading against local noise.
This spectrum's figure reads 25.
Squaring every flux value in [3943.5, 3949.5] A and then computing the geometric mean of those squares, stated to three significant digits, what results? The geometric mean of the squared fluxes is 351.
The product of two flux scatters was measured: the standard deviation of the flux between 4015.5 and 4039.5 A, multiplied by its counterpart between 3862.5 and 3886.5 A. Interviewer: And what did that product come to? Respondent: 5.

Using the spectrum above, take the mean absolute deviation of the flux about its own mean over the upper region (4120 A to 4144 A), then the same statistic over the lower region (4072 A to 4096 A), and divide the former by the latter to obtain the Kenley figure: 1.3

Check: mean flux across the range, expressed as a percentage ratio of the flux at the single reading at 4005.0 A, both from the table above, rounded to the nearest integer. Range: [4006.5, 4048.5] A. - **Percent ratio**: 121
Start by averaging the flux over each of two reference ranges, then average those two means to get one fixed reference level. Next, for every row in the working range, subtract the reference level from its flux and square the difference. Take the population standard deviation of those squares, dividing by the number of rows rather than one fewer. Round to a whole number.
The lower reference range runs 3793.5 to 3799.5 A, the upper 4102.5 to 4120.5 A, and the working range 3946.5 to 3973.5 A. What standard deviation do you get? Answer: 121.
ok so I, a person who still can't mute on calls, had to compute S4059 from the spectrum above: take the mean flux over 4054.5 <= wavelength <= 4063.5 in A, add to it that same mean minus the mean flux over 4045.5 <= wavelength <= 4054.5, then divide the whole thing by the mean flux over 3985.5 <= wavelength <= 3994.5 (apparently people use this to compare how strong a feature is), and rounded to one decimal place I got 1.0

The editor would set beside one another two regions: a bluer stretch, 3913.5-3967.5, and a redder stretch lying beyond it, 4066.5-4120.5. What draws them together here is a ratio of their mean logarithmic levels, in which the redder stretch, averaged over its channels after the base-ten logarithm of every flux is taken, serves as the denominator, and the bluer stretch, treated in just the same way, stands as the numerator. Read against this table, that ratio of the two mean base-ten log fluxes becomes 0.80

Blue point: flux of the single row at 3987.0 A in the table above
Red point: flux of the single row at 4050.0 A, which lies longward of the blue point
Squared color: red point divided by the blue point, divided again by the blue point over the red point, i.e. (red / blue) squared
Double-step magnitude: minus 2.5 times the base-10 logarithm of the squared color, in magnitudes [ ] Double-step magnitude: -0.24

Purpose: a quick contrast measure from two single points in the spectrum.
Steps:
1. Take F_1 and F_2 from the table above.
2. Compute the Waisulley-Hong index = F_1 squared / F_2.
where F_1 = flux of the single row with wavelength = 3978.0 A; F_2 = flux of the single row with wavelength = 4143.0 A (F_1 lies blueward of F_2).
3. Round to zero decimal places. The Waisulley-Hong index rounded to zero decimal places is 19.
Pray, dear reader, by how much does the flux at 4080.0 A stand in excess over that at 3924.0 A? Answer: 11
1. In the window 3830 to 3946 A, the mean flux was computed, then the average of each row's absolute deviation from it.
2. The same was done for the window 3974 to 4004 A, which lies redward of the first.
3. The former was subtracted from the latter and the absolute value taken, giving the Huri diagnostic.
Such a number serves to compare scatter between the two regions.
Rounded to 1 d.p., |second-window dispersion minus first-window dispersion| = 1.9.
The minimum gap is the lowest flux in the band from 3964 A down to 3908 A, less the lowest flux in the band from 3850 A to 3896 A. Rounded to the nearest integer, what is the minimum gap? -10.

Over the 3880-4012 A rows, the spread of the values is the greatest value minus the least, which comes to 27.0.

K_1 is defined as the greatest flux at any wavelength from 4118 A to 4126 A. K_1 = 32.46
